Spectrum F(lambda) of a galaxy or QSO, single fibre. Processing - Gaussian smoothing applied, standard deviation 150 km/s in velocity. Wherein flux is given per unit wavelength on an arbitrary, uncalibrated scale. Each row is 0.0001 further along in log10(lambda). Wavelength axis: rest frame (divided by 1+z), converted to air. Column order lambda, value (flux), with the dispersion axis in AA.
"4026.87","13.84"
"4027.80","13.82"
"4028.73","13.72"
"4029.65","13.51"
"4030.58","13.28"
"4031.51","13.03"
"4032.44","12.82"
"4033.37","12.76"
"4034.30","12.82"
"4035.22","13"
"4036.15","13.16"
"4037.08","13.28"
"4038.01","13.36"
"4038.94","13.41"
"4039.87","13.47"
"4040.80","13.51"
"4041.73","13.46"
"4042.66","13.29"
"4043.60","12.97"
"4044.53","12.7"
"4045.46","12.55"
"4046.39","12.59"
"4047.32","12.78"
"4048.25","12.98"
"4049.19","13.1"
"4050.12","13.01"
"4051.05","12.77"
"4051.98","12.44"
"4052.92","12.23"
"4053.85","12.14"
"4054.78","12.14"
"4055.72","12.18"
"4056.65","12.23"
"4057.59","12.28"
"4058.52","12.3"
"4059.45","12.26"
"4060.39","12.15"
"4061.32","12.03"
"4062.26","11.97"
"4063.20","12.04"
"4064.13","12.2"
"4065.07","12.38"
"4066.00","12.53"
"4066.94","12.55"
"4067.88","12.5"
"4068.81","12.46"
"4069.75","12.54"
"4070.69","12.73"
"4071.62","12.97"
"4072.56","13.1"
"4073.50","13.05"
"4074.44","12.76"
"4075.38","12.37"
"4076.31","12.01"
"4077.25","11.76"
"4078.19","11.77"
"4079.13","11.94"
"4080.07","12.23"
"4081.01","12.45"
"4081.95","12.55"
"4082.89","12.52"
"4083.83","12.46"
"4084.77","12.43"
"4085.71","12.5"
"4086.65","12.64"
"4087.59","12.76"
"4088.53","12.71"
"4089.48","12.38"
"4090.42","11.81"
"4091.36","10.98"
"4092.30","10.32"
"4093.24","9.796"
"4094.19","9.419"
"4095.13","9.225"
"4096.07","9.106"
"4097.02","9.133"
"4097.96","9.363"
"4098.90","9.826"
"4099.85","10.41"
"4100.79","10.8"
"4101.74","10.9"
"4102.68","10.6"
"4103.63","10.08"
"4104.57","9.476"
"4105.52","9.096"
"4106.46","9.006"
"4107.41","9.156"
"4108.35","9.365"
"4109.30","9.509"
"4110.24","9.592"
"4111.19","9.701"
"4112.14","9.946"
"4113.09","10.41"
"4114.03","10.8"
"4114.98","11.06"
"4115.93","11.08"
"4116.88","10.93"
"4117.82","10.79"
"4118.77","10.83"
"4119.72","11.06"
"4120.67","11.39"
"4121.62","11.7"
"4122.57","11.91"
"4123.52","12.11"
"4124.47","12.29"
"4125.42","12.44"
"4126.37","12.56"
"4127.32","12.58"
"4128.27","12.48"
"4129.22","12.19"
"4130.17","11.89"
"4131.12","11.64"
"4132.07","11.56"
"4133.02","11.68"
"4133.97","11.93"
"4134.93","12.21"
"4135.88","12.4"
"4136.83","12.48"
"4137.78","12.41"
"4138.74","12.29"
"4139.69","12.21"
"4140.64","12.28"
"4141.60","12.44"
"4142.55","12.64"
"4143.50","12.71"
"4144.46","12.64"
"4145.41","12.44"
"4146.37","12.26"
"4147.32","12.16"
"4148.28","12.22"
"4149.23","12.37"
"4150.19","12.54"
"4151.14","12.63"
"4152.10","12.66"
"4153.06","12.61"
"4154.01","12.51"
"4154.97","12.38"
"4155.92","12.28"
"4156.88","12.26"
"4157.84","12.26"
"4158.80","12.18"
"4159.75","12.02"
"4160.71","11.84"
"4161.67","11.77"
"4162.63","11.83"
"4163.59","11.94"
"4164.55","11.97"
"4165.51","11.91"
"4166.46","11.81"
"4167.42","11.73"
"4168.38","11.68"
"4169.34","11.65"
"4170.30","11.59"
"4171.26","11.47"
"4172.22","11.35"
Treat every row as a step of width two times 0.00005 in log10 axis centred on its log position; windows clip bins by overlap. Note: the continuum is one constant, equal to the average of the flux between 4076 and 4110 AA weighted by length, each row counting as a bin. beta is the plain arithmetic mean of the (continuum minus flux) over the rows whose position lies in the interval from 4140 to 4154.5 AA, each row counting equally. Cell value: -1.6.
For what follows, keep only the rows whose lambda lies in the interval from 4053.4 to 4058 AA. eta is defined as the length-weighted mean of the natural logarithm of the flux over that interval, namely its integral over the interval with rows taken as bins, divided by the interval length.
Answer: 2.50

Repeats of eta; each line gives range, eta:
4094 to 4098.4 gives 2.22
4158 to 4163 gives 2.48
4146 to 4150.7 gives 2.51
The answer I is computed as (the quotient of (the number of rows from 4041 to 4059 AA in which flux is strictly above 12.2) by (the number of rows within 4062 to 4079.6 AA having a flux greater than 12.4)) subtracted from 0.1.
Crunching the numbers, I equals -1.5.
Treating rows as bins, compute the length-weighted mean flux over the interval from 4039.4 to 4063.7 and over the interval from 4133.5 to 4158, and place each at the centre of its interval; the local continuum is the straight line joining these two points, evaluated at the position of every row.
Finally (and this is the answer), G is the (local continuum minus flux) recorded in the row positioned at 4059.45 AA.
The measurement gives 0.3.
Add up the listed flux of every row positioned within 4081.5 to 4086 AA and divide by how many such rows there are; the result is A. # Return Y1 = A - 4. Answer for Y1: 8.49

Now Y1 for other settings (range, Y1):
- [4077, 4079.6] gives 7.82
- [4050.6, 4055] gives 8.34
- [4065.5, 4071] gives 8.55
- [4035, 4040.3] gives 9.28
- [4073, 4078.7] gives 8.29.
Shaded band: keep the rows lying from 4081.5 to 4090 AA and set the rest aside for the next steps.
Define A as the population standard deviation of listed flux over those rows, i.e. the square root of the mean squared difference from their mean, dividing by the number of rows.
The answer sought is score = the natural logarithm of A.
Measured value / -2.11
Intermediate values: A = 0.12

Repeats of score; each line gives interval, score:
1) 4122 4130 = -1.50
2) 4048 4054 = -1.01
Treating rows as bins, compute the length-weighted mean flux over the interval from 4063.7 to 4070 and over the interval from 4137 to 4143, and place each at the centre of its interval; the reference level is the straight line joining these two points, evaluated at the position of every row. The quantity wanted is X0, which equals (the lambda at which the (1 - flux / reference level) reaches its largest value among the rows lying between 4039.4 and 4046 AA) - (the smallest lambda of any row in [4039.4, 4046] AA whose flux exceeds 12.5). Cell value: 5.6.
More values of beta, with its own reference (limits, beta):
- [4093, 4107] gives 1.1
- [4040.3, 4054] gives -1.9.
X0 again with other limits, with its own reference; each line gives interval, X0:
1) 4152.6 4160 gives 6.7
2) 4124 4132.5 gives 5.7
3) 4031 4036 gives 1.9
